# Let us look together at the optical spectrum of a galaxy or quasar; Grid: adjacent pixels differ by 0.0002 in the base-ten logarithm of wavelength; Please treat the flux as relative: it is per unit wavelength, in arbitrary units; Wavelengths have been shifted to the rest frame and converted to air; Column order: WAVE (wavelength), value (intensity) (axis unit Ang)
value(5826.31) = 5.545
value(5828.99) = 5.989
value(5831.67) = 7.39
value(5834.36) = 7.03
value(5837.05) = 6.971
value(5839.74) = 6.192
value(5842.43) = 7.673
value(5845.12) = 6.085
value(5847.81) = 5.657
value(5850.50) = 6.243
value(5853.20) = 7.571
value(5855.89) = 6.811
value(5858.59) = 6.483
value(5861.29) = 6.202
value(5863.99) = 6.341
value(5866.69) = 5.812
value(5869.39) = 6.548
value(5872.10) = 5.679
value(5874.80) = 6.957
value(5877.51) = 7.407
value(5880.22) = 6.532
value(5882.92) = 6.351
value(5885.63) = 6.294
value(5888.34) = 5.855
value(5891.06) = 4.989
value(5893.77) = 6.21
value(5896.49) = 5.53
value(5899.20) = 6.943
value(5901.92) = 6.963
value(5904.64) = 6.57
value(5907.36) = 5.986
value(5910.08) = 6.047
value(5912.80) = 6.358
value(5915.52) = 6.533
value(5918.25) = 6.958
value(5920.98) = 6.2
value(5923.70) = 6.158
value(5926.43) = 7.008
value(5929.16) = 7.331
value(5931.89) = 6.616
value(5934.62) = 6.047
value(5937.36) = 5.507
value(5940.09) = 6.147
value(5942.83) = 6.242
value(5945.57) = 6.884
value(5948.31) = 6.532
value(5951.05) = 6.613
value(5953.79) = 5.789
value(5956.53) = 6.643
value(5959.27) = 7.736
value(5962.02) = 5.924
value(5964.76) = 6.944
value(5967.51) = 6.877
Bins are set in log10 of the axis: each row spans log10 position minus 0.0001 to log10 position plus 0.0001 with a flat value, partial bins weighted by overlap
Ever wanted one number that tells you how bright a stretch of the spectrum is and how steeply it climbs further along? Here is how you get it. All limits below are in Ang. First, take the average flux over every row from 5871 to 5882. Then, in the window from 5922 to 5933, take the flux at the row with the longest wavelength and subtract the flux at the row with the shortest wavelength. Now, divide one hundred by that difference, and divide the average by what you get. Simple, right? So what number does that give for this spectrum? 0.030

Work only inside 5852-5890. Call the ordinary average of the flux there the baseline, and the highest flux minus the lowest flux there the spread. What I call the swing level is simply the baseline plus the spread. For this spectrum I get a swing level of 8.4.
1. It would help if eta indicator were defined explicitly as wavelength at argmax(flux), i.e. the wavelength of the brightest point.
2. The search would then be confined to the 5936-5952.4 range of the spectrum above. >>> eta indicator 5945.57 Ang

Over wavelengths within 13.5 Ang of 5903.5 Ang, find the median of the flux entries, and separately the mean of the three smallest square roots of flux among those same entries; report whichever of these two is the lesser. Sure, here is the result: 2.344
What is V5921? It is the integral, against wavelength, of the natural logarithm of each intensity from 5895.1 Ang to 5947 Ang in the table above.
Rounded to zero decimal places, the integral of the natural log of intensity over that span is 96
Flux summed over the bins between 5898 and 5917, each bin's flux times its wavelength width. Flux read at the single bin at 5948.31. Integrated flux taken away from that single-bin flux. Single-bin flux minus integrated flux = -117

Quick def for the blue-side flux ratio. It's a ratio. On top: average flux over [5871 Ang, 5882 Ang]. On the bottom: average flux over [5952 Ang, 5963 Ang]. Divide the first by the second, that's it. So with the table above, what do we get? 1.02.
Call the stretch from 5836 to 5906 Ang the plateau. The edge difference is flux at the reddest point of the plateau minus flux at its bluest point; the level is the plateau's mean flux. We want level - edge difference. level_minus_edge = 6.82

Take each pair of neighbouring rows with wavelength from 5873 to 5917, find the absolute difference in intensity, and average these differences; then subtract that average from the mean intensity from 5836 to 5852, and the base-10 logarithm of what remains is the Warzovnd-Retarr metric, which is 0.775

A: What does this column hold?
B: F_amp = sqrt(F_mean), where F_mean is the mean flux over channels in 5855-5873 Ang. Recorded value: 2.50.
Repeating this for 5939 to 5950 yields 2.54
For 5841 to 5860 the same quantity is 2.58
